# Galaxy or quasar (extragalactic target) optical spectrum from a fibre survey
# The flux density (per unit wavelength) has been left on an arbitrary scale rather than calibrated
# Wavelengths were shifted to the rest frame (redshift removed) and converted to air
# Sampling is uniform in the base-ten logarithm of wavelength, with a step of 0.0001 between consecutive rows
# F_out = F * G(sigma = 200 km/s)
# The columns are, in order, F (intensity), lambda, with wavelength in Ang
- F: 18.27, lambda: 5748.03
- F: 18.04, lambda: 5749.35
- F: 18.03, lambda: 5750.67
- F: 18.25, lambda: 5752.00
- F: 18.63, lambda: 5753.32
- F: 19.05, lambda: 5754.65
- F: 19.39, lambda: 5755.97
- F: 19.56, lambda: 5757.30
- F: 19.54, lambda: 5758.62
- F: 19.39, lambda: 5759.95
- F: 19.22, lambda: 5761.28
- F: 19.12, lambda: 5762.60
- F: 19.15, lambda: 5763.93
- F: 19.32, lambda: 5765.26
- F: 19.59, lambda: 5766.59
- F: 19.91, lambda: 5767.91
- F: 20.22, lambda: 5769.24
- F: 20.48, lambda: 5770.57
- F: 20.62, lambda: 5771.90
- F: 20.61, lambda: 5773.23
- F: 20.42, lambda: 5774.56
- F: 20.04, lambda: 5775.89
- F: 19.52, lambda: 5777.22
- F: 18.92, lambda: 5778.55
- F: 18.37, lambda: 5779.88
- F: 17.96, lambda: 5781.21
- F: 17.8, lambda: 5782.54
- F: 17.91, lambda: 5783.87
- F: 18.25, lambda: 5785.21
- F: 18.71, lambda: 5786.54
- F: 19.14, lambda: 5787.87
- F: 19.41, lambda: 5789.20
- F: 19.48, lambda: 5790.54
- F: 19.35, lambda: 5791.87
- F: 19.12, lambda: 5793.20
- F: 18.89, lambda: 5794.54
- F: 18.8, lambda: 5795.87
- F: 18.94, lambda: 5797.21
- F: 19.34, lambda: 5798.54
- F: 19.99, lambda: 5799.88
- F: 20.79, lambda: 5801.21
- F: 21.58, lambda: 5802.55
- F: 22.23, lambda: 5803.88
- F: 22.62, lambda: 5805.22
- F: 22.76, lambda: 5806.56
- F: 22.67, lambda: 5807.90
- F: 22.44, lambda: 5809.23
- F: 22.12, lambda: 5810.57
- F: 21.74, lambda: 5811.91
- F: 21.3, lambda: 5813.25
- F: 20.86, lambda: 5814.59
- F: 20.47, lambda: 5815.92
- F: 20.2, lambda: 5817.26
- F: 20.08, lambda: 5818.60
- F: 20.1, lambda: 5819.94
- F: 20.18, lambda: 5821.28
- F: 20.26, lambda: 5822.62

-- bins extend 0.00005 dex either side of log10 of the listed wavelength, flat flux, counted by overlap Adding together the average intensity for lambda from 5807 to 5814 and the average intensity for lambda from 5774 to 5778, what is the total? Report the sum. 42.0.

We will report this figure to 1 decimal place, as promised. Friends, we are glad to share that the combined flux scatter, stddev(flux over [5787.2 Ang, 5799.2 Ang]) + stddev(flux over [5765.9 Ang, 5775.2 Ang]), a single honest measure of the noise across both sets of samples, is 0.6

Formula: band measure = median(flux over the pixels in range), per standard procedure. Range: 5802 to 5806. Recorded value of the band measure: 22.2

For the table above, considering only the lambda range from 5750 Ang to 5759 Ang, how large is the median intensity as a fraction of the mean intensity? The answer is 1.007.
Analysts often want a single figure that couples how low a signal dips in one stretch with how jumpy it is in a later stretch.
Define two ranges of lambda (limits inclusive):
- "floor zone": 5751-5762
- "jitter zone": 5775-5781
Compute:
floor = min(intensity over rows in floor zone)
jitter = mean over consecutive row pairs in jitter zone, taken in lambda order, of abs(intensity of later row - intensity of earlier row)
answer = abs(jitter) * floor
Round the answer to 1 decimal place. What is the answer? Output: 10.2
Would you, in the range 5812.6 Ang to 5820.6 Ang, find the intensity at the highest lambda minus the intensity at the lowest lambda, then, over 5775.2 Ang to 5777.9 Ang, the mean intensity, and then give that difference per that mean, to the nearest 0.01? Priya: -0.06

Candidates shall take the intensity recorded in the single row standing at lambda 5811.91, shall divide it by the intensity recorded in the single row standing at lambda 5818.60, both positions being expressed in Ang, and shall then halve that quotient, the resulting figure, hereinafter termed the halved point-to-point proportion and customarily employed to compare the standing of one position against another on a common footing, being 0.54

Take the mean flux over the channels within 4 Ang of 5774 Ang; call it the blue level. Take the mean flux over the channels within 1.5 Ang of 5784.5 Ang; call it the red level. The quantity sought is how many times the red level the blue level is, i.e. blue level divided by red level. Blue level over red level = 1.12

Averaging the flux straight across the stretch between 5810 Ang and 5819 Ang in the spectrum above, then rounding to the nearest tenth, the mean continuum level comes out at 21.0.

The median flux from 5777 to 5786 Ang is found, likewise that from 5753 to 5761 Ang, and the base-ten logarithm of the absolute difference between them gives 0.1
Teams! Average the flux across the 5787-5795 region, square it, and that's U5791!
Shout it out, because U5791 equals 370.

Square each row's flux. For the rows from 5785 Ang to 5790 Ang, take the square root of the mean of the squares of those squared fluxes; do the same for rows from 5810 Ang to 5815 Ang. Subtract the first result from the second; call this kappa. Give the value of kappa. 106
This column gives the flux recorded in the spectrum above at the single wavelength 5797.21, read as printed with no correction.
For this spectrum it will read 18.94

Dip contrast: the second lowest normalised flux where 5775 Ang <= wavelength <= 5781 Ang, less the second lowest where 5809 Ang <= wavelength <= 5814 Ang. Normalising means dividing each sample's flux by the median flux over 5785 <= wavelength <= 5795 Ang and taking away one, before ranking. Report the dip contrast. -0.15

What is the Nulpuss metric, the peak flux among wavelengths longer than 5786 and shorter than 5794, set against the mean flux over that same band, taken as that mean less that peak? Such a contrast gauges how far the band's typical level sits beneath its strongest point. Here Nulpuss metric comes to -0.28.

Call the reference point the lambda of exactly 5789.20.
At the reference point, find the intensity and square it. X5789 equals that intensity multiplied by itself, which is 377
